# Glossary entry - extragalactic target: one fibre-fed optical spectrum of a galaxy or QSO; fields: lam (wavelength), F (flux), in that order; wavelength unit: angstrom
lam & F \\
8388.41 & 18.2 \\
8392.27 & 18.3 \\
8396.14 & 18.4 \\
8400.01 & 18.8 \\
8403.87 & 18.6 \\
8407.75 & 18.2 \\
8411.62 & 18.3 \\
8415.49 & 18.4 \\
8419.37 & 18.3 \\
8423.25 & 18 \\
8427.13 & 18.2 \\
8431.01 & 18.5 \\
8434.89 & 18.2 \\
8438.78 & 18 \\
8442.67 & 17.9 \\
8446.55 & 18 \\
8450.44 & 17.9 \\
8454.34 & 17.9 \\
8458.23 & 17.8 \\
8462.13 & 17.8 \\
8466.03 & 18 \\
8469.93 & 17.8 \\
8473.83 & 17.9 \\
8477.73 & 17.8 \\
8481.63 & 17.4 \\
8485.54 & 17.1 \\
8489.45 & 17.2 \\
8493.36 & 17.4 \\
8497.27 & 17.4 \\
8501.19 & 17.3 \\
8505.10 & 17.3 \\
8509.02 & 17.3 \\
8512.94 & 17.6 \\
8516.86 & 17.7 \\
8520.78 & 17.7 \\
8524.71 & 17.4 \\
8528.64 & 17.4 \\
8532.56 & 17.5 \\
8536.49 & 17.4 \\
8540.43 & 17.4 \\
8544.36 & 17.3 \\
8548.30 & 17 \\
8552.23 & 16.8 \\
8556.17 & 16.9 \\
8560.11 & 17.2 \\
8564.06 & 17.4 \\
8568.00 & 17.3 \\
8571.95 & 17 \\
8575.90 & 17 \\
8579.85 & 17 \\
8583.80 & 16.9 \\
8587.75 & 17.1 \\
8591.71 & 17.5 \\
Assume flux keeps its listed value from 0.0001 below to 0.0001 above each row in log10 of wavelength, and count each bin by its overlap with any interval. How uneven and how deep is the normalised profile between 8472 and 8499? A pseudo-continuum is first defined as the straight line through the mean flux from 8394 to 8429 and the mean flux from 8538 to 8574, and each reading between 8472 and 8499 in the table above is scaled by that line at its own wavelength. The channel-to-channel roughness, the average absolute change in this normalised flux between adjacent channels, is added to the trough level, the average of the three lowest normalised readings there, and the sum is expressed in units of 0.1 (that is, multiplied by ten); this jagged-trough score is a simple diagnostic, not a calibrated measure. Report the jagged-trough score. 9.82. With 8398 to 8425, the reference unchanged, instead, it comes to 10.01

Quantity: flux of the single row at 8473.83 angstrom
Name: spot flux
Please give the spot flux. 17.9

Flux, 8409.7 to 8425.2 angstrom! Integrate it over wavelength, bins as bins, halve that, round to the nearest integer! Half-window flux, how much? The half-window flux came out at 141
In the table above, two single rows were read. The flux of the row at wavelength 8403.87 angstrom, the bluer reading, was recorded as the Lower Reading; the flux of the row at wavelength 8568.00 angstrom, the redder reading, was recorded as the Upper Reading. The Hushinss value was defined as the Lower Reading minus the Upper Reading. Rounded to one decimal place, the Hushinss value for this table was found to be 1.3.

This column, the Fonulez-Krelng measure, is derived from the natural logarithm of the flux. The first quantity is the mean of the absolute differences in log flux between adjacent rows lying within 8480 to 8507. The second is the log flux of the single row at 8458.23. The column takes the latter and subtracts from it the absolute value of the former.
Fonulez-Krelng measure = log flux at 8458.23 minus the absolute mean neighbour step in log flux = 2.87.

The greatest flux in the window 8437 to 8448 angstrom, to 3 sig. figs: 18.0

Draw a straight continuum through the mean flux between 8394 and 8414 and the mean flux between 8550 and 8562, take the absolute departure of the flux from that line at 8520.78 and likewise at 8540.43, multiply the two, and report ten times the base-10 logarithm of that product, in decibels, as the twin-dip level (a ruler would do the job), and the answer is -10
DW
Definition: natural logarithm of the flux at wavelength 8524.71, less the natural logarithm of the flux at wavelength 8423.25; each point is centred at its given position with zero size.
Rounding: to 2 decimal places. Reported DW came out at -0.03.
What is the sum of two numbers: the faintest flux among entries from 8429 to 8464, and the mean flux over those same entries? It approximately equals 35.8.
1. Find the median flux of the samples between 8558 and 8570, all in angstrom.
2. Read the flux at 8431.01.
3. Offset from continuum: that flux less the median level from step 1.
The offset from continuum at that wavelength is 1.2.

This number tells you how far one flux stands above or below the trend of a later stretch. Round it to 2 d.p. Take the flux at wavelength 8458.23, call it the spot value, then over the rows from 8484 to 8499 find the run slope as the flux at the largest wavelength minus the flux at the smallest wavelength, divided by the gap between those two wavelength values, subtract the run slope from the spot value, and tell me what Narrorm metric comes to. 17.77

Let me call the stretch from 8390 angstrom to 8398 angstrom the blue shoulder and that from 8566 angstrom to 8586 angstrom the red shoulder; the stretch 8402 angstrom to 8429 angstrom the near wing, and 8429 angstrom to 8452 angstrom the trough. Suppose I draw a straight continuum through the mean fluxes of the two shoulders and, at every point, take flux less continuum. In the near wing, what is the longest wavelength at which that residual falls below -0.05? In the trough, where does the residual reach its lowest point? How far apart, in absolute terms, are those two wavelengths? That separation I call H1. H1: 19.4 angstrom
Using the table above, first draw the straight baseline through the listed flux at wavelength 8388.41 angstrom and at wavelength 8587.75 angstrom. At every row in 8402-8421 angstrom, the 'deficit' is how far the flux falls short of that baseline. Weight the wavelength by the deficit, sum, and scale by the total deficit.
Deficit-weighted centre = 8411.1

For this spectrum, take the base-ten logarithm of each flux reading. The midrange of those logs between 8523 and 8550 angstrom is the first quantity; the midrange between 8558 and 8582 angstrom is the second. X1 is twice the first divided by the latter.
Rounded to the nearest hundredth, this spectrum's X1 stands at 2.00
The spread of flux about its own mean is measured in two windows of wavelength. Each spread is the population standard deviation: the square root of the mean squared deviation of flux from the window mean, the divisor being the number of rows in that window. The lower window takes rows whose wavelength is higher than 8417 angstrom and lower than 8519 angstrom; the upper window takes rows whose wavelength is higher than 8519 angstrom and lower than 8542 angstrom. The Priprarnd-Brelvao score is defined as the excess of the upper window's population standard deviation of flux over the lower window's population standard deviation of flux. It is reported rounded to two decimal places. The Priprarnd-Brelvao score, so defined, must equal -0.25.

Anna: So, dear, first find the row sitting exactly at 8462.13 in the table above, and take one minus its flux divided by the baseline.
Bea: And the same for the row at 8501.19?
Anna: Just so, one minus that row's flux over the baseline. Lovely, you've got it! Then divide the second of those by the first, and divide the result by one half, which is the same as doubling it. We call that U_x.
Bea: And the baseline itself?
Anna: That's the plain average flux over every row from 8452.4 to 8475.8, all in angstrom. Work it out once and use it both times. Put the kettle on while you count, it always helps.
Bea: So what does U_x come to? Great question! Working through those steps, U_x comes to 17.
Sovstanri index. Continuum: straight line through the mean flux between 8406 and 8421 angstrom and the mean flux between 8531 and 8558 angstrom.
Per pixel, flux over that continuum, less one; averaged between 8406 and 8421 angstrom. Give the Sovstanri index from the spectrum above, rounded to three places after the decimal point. 0.000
